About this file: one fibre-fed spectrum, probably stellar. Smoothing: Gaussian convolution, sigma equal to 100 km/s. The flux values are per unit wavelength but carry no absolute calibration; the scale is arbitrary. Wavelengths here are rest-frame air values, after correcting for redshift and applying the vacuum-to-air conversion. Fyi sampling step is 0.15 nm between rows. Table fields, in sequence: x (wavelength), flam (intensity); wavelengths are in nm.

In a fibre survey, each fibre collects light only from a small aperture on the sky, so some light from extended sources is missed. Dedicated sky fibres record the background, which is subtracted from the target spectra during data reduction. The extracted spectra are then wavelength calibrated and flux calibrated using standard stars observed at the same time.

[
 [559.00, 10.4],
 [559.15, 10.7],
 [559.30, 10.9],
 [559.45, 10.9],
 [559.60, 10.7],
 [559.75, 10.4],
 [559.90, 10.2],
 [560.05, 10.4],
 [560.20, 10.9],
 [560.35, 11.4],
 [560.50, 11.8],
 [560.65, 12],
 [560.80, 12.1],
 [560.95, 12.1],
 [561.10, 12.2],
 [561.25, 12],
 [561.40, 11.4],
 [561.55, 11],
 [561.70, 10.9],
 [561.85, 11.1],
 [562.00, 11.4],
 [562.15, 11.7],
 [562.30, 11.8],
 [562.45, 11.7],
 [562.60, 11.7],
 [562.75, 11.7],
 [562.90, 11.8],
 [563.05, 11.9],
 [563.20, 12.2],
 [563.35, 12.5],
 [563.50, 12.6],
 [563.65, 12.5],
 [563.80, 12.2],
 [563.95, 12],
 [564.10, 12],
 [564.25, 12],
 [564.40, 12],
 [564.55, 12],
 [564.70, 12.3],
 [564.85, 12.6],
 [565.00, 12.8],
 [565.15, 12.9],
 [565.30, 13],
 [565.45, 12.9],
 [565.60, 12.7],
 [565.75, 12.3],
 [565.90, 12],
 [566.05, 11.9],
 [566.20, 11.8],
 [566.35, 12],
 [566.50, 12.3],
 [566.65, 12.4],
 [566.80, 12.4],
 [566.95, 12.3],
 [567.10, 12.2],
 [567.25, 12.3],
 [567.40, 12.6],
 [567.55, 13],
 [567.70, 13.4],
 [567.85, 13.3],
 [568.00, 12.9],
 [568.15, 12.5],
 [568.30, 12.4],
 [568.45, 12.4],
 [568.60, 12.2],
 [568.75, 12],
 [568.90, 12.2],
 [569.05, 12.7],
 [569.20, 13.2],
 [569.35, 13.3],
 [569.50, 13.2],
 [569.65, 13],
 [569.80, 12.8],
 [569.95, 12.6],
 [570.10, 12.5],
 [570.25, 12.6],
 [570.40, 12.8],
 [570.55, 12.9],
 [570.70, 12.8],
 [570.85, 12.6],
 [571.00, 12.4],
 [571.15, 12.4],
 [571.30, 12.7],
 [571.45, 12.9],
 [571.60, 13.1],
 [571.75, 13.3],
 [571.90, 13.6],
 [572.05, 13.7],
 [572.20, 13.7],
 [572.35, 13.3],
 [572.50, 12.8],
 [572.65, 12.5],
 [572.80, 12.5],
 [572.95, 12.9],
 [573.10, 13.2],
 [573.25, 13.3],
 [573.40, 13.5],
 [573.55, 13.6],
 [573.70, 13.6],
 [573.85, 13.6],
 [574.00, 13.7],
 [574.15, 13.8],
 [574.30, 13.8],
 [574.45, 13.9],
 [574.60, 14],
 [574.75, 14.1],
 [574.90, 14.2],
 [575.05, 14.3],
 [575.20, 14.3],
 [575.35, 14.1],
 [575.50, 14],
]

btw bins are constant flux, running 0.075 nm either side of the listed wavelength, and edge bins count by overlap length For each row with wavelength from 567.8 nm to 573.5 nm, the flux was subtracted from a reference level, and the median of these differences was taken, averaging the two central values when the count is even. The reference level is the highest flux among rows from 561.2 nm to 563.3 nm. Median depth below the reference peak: -0.6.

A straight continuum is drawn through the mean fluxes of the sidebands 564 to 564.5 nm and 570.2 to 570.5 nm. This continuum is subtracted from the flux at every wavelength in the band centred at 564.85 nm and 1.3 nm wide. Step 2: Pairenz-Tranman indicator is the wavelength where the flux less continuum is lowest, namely 564.55 nm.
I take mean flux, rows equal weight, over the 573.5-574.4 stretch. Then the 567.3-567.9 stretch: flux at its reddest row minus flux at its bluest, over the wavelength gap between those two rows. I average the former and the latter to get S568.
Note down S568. 7.6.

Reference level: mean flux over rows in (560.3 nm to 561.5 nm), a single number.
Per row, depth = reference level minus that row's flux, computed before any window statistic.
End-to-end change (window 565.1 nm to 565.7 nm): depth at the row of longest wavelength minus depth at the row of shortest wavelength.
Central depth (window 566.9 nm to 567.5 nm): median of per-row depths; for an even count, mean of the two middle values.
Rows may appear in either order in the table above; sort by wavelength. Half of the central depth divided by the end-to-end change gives -1.1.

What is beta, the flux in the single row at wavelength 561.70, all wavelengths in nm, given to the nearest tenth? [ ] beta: 10.9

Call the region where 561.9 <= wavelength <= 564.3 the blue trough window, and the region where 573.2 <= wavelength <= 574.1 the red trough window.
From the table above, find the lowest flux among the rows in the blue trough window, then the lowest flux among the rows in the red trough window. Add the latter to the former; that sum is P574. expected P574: 24.7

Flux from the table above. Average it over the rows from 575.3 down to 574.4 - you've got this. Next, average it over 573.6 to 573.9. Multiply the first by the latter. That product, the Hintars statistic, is 192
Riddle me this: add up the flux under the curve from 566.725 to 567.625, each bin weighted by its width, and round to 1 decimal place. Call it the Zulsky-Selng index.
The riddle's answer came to 11.2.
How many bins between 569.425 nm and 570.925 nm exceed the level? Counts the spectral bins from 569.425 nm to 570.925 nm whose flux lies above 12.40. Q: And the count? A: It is 10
